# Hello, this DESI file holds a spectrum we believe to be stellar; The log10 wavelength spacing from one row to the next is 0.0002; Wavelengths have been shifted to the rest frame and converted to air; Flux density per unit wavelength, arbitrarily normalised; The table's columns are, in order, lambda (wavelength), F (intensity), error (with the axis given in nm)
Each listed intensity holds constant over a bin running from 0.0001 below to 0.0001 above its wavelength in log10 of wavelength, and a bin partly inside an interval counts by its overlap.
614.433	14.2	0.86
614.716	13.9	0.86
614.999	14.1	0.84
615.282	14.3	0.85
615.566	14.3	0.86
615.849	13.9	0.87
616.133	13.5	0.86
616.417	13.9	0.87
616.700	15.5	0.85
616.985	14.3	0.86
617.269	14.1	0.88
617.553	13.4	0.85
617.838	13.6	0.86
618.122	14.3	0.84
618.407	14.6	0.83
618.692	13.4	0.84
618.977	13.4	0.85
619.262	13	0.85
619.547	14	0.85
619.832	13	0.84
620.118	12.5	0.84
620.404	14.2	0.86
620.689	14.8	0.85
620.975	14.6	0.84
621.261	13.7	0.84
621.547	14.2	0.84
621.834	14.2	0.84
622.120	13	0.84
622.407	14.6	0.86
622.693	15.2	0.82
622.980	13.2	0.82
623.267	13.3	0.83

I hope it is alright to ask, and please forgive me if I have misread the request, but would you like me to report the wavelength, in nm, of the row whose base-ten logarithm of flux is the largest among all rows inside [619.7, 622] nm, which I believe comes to 620.689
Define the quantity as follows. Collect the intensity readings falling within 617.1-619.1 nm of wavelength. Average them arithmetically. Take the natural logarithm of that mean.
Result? 2.63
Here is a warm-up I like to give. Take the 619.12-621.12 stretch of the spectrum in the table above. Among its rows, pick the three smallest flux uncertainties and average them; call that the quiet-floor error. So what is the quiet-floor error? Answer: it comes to 0.840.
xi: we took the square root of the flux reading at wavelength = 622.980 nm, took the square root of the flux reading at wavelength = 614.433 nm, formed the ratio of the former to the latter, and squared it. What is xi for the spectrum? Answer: 0.93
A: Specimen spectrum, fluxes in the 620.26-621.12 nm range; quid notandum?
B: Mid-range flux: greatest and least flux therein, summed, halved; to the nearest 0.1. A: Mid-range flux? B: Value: 14.5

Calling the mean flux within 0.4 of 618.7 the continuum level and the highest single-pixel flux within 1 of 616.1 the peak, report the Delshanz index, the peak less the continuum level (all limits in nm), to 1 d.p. 1.7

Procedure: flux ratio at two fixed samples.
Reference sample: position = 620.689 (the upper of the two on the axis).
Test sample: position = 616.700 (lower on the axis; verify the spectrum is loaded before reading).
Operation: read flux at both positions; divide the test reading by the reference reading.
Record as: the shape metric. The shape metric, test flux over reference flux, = 1.05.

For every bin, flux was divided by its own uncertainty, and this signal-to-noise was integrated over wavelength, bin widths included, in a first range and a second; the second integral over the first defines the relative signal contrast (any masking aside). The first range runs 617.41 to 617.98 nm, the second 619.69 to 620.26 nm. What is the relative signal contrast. 0.96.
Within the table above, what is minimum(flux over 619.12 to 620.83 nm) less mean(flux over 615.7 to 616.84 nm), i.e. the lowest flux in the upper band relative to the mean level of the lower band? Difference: -1.7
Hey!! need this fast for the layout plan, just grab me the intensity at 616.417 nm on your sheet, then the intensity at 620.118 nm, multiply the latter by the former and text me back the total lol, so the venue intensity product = 174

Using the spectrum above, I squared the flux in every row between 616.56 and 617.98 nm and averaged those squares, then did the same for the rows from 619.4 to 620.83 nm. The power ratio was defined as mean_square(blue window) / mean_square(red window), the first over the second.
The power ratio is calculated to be 1.07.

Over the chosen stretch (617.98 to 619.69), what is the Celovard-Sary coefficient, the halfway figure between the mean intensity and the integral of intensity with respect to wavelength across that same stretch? 18.7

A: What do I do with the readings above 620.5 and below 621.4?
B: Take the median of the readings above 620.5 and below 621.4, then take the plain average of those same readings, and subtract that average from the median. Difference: 0.2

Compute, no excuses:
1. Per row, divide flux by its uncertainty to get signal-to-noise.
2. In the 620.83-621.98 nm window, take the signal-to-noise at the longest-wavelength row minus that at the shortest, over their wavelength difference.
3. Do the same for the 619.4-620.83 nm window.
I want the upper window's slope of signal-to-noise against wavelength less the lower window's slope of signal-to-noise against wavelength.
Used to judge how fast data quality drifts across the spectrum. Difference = -1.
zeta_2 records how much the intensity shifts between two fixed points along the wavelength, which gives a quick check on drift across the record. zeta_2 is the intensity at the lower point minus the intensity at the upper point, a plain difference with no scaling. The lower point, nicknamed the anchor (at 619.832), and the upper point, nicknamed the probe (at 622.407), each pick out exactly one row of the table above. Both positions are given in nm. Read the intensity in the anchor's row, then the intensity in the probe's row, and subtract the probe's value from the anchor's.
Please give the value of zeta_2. -1.6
